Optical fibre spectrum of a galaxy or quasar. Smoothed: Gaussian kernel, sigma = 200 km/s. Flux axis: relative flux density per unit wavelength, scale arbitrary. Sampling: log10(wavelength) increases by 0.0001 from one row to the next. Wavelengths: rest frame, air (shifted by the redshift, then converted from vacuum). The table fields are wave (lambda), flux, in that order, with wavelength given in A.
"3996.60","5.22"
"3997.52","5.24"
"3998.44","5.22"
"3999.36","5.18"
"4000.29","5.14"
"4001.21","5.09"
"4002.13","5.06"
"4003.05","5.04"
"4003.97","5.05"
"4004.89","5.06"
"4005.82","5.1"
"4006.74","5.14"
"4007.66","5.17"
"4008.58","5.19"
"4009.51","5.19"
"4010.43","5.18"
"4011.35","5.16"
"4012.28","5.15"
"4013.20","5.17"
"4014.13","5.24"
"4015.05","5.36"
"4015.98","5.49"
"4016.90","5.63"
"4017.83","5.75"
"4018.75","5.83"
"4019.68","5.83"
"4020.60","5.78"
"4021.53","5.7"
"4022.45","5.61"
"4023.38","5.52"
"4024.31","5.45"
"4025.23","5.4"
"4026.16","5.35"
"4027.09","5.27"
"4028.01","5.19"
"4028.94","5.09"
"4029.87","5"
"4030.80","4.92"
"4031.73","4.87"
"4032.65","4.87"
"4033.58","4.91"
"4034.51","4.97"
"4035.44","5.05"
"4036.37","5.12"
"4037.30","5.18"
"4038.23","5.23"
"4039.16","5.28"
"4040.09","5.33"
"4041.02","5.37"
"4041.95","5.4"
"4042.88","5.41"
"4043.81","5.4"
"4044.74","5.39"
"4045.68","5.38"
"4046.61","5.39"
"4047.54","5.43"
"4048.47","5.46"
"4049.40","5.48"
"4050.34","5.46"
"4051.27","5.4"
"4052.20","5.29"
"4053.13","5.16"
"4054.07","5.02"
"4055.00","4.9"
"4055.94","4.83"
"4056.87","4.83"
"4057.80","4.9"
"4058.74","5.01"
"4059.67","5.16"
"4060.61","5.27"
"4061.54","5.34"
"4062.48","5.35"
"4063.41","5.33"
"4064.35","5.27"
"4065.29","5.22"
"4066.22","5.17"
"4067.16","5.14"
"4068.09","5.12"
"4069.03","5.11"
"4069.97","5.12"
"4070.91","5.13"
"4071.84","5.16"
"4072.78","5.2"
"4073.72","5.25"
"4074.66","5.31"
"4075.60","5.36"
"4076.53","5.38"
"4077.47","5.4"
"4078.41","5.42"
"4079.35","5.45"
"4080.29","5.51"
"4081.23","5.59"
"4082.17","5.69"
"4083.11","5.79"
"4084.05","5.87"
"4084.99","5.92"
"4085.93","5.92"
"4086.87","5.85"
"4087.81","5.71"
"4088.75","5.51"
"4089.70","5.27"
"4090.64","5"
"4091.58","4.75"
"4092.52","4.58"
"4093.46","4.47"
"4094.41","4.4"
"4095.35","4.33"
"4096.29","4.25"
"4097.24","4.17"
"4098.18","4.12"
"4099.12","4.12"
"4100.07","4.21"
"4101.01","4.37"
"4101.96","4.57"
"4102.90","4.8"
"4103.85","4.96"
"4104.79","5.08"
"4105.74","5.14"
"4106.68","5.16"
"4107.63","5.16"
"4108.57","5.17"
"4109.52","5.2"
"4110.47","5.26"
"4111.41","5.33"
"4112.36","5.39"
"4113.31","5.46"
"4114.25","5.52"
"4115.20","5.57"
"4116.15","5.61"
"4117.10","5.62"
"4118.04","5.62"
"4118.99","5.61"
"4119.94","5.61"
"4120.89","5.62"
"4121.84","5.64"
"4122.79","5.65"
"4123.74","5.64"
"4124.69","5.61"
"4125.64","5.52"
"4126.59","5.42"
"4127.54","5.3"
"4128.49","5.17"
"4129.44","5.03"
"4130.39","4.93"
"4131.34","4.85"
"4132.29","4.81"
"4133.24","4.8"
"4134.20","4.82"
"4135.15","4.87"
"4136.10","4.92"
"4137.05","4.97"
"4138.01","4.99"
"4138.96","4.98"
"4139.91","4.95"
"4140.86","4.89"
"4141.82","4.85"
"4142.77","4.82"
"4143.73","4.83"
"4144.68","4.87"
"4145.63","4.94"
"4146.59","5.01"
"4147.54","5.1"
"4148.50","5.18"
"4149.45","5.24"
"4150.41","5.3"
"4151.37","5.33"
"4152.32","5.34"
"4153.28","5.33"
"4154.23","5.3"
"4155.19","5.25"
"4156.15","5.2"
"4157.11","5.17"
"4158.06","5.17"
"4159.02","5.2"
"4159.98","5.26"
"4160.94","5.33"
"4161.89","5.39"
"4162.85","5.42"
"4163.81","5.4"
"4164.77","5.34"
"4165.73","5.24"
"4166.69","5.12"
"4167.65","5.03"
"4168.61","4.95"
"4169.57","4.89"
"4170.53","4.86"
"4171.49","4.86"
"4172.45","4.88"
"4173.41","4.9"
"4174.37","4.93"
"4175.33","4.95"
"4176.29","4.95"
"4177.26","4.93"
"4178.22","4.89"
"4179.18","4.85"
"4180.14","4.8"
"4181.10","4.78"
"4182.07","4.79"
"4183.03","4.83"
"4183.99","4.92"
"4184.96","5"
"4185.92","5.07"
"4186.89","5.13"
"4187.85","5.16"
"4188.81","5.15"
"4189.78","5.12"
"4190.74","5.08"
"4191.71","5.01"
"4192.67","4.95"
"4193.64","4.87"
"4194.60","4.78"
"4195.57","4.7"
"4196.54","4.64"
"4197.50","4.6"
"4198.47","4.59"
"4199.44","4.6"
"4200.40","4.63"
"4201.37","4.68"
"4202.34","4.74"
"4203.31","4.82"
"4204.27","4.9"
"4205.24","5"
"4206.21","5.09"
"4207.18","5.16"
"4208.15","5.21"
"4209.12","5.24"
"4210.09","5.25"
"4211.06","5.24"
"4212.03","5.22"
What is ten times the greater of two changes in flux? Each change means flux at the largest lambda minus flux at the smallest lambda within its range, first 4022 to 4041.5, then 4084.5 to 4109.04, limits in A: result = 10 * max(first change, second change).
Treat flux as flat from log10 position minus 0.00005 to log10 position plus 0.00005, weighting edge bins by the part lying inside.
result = -2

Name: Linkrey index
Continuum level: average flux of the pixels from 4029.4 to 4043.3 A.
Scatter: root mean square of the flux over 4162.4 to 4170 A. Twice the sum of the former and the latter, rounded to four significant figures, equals 20.61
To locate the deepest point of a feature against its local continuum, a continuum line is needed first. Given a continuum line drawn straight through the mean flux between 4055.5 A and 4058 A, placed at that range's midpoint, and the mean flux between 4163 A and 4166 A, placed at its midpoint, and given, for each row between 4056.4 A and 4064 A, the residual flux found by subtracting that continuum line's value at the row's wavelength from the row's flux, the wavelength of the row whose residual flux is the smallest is 4056.87 A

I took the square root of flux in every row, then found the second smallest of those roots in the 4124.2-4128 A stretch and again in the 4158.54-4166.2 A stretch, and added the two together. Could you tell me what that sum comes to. 4.62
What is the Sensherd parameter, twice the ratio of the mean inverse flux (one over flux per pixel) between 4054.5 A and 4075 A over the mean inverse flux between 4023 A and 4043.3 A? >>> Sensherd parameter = 2.02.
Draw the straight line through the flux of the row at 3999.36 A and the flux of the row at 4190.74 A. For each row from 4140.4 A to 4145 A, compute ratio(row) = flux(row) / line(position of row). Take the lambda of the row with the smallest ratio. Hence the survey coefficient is 4142.77 A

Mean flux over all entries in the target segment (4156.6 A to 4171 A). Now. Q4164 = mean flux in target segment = 5.18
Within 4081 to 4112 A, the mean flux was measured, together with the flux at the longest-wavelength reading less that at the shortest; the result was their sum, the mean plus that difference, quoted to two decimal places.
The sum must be 4.76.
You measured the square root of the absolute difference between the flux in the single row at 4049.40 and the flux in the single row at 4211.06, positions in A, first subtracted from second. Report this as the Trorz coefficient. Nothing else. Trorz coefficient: 0.49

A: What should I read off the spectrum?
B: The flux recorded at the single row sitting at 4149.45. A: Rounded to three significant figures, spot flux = 5.24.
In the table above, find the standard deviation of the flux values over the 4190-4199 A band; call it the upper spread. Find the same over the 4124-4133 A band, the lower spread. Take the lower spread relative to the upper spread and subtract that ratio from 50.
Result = 48.4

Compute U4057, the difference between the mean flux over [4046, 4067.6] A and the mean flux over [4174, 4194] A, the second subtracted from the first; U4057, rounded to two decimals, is 0.25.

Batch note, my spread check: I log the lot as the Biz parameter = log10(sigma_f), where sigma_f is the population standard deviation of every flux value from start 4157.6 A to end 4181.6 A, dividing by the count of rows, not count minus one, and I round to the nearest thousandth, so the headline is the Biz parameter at -0.685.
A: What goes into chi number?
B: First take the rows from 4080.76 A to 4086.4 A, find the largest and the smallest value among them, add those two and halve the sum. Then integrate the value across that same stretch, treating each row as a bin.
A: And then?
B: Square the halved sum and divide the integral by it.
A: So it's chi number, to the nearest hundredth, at 0.99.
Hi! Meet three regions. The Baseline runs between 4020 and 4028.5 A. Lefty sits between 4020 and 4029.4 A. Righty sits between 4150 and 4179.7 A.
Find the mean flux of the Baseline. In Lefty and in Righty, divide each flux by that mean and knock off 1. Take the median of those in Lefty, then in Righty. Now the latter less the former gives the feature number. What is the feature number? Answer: -0.05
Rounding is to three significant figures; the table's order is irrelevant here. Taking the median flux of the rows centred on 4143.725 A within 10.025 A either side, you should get 4.97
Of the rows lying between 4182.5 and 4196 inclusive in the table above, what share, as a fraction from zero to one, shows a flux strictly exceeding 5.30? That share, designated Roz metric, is 0.0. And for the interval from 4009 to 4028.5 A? 0.6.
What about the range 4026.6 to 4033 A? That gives 0.0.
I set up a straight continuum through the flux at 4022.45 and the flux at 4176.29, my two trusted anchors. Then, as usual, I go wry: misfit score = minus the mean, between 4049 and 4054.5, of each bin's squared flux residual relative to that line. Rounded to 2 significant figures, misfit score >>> -0.059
